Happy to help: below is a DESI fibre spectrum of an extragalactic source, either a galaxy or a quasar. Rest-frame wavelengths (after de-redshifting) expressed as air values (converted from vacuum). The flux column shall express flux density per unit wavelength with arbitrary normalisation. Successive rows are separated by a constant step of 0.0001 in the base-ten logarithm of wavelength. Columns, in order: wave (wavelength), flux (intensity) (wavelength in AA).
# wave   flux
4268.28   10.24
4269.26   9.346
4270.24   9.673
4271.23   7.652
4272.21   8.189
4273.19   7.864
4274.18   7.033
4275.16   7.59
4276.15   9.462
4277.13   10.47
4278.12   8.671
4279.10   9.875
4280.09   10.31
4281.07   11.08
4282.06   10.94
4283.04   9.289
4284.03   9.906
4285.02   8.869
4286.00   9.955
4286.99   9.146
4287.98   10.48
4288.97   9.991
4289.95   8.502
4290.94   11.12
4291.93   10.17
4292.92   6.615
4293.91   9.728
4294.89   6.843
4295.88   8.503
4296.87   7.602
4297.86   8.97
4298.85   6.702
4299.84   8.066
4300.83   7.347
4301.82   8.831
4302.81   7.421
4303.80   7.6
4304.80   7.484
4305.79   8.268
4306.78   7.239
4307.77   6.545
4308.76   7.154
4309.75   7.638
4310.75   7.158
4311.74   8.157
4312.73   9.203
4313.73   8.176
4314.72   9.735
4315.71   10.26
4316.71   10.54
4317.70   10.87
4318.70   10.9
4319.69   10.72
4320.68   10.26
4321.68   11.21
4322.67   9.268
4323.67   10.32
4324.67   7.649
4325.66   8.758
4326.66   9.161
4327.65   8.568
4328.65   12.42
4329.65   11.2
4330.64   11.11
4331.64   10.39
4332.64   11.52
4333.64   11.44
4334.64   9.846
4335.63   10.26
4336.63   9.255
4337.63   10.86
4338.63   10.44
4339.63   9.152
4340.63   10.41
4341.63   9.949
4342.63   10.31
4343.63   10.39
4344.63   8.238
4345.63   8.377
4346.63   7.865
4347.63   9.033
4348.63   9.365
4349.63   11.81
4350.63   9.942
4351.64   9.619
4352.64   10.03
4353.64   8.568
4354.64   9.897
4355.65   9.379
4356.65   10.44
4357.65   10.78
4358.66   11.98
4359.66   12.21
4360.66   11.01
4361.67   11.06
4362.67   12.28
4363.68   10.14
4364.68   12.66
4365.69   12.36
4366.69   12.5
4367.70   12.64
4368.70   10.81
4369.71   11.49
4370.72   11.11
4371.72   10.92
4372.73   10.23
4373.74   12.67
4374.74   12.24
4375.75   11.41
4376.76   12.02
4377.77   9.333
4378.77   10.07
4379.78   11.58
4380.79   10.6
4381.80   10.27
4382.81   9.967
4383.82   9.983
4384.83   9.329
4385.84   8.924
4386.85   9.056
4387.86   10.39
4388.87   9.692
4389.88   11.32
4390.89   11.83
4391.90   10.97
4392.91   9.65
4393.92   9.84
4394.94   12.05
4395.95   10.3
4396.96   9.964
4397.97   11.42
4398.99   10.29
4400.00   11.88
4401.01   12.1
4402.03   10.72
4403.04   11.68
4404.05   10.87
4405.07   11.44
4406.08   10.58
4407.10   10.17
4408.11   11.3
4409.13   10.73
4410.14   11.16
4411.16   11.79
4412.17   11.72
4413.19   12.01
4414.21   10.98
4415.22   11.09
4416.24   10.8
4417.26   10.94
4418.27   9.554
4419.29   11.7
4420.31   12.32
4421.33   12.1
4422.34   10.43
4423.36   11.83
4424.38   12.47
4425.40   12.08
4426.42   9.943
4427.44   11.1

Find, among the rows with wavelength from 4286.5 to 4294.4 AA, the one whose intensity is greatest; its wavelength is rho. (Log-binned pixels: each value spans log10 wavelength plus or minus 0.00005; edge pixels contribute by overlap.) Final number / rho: 4290.94 AA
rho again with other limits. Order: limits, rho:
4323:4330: 4328.65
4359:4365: 4364.68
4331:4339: 4332.64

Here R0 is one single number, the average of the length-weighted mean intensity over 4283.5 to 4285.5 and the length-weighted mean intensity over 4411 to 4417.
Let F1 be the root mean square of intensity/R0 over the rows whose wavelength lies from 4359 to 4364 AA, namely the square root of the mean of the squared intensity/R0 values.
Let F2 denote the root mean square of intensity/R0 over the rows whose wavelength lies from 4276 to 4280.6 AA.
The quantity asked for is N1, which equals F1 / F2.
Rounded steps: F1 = 1.10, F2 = 0.94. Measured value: 1.16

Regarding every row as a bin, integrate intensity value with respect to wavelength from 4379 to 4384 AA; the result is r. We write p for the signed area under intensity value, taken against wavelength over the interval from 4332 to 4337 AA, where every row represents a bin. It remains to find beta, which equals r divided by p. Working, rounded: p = 52.5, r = 52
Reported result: 1.00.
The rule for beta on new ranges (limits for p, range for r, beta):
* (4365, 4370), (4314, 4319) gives 0.86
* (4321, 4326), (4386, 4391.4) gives 1.18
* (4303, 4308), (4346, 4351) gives 1.28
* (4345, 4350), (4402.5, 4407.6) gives 1.21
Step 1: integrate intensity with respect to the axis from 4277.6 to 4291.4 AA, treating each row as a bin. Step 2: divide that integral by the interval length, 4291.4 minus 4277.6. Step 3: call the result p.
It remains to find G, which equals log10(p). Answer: 0.99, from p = 9.86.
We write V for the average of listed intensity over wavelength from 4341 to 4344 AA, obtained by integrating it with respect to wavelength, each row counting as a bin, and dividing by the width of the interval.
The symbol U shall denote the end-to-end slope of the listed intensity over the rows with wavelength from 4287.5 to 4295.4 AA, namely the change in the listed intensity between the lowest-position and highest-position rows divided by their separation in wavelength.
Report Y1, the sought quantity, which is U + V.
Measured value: 9.7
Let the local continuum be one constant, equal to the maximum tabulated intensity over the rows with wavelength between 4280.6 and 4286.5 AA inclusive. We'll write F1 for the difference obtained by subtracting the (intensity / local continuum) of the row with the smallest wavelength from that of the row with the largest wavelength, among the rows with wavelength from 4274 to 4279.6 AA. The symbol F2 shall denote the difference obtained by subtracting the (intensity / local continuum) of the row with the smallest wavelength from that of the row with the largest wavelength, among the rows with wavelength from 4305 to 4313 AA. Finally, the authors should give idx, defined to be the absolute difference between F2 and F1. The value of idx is 0.172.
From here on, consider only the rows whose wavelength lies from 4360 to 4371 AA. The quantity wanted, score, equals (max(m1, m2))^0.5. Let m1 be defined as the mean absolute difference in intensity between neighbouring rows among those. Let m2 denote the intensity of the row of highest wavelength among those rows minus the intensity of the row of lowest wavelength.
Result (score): 0.97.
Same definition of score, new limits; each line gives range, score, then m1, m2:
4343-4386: 0.96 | 0.93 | -1.5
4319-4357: 1.02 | 1.04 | -0.3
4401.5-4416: 0.78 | 0.61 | 0.4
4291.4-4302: 1.39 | 1.93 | -1.3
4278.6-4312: 1.09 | 1.20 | -1.7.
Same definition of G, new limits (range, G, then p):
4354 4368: 1.05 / 11.33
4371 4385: 1.03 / 10.80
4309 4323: 0.98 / 9.54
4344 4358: 0.98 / 9.52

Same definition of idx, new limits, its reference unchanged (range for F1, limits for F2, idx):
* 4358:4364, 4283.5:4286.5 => 0.170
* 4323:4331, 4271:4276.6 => 0.092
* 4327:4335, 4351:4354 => 0.210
